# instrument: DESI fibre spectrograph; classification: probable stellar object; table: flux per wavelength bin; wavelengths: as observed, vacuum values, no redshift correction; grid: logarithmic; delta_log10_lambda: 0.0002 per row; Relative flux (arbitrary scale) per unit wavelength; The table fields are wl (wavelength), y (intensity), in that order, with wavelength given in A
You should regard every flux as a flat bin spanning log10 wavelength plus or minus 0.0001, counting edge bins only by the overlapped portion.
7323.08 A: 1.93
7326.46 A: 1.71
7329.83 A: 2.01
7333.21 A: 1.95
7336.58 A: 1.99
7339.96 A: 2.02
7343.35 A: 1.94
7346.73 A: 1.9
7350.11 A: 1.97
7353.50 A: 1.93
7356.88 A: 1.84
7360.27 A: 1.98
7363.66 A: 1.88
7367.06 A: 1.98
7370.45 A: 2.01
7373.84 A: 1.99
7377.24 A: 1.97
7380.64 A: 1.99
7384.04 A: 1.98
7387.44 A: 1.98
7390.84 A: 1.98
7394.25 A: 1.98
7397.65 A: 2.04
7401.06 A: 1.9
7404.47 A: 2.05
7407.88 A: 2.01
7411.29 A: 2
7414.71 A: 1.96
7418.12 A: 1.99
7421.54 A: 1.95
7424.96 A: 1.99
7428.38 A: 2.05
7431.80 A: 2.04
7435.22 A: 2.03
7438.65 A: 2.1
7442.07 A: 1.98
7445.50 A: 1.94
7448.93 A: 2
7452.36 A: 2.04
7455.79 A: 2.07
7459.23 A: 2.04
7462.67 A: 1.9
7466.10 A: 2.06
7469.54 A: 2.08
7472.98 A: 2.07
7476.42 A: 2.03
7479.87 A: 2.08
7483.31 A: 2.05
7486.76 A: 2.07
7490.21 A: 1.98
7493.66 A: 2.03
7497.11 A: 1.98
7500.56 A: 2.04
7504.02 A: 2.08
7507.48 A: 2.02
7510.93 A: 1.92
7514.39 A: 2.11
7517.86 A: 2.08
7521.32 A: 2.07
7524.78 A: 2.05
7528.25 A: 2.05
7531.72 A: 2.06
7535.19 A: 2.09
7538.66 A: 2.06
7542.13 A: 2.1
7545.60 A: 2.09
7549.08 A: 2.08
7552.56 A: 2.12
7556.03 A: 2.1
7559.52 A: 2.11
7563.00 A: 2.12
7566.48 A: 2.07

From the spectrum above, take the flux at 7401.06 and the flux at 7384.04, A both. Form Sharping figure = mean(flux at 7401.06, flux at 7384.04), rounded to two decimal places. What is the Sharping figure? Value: 1.94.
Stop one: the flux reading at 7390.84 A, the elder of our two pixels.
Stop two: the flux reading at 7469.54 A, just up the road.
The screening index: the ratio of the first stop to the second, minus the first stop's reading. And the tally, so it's -1.03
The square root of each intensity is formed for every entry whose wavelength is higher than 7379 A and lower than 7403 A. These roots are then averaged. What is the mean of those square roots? 1.41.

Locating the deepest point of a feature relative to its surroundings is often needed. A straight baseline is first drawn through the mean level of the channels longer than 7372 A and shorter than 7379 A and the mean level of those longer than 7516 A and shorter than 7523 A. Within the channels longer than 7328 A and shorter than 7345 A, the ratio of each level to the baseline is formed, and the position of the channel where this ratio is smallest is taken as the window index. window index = 7343.35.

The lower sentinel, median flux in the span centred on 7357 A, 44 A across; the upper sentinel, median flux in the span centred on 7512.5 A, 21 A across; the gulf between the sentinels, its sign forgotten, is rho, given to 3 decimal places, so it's 0.105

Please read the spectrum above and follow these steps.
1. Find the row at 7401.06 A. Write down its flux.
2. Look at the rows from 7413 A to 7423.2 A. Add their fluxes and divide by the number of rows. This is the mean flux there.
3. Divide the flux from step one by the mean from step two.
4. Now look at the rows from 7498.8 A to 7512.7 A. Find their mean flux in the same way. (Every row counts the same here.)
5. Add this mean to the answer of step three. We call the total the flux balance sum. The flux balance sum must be 2.98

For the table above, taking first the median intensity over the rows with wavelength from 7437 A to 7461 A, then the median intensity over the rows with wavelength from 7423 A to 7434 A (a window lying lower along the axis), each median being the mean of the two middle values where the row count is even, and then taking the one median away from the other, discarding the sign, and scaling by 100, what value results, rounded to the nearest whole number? 0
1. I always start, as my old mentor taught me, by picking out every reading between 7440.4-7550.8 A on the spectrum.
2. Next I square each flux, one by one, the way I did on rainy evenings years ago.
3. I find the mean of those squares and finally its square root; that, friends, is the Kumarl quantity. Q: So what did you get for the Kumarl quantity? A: 2.04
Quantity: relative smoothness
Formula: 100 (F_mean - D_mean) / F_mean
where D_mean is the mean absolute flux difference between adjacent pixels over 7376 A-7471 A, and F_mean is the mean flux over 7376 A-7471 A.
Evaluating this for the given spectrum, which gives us 97.5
